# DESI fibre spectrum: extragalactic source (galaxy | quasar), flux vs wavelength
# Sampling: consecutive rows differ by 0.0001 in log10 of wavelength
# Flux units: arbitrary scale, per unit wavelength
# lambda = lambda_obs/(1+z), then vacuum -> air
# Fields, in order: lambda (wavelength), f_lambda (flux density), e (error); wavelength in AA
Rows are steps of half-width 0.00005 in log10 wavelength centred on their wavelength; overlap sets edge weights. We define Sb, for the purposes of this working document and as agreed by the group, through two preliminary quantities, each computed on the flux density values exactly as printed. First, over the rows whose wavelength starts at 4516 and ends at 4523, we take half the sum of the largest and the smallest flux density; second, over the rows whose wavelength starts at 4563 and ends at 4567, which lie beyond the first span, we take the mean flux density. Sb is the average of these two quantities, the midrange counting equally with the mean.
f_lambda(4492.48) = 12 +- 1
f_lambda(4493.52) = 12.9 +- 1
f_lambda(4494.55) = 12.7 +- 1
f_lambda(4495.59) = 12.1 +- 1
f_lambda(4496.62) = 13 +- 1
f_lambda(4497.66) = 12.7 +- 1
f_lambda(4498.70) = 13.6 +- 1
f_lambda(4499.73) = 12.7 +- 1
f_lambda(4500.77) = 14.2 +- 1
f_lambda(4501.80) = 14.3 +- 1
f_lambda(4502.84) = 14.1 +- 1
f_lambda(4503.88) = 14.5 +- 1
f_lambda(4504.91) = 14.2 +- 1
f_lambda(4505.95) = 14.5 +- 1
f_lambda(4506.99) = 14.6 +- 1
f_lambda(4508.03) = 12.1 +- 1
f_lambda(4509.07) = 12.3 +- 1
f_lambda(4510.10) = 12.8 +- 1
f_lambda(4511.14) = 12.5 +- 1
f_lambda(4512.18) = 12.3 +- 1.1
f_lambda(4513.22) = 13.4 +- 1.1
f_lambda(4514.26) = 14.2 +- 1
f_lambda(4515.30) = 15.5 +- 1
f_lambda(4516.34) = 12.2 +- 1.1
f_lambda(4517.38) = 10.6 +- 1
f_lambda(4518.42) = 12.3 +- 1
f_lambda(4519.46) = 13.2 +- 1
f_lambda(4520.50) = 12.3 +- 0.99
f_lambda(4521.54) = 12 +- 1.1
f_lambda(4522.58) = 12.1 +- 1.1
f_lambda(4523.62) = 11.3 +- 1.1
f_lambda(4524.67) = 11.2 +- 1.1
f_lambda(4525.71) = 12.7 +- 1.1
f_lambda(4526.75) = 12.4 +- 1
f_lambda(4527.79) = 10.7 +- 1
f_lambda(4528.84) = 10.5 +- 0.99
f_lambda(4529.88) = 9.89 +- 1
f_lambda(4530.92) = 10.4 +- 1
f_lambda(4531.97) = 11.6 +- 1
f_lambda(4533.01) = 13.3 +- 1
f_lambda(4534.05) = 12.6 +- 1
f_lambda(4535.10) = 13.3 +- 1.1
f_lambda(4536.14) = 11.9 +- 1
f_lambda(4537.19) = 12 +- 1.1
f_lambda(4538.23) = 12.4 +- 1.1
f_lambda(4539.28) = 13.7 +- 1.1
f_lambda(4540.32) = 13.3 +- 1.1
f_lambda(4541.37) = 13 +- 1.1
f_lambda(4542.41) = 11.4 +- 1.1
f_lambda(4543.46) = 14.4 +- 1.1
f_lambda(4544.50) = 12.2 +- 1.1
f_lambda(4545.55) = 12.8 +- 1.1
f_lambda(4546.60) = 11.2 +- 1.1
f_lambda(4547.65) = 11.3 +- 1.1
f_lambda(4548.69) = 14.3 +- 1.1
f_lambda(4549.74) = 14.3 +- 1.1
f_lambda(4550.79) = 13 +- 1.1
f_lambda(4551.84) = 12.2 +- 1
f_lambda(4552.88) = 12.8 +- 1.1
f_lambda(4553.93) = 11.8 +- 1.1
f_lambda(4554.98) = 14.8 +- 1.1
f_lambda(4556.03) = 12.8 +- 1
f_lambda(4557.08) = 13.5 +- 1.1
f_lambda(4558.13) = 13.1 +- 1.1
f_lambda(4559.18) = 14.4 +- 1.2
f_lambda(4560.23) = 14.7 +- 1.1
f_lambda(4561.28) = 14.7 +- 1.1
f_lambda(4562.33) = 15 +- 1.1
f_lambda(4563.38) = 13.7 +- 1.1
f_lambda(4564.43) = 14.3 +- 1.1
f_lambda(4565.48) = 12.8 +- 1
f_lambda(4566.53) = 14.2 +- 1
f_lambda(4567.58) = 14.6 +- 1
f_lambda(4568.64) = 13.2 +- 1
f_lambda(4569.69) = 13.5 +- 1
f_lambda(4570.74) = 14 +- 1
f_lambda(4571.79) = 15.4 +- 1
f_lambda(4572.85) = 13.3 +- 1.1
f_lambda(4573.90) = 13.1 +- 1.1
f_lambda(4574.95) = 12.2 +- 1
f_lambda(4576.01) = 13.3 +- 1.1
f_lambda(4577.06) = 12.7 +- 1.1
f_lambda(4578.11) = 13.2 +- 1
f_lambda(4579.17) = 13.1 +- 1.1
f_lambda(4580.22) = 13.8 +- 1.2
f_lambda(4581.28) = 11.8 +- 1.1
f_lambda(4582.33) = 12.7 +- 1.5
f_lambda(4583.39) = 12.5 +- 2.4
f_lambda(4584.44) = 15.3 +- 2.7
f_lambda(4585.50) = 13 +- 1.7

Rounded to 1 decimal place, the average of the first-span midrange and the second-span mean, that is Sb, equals 12.8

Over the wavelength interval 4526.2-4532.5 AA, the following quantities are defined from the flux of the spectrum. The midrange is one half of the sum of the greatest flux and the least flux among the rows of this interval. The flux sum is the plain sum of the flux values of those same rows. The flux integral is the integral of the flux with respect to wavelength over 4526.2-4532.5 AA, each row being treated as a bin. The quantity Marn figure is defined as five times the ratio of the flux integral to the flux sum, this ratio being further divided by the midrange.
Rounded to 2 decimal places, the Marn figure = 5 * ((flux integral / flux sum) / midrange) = 0.47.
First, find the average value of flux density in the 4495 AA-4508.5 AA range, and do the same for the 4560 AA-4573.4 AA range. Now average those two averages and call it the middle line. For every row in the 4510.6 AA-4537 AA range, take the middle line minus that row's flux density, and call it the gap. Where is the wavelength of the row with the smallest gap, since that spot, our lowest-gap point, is 4515.30 AA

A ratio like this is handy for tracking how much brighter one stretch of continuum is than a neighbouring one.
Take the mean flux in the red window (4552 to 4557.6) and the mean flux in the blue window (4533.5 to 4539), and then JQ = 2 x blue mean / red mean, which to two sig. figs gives 1.9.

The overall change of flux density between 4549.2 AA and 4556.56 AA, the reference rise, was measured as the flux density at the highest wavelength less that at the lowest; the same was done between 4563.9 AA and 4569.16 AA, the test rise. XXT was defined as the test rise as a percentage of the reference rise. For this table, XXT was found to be 73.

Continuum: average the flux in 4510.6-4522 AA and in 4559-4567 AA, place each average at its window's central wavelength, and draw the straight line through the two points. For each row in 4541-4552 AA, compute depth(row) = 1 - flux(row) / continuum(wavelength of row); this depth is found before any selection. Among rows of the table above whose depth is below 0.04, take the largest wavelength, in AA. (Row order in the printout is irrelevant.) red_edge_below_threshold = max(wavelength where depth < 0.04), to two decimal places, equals 4549.74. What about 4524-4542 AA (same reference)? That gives 4540.32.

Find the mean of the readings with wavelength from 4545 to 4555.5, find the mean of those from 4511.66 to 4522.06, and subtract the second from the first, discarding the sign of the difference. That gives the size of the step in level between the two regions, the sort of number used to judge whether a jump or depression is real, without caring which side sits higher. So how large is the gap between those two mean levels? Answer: 0.0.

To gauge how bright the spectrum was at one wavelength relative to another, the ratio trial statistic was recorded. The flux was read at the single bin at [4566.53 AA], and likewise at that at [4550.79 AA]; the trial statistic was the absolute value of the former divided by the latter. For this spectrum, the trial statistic 1.09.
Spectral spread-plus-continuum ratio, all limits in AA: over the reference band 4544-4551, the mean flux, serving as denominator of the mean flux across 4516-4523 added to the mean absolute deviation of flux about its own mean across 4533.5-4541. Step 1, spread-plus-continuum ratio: 1.00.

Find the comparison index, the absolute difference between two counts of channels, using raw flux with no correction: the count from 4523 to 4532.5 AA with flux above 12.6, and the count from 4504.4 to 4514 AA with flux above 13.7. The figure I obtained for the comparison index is 2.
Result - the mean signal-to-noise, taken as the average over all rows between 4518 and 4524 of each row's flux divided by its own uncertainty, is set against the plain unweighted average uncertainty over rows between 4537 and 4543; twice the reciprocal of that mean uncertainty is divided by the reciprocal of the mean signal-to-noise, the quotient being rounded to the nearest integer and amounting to 21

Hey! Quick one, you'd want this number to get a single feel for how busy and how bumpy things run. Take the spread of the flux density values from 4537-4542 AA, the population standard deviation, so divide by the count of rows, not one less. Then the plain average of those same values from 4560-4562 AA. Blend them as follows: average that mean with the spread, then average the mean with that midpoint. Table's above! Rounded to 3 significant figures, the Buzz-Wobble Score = 11.2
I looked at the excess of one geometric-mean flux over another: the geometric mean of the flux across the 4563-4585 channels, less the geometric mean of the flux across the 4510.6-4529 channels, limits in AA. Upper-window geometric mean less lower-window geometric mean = 1.2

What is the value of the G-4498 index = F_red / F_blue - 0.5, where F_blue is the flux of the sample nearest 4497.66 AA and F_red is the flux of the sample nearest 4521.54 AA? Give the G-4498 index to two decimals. 0.44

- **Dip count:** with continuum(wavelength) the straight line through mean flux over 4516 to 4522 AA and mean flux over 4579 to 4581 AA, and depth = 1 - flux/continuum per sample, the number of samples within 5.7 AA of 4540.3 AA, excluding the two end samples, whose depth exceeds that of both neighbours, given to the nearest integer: 3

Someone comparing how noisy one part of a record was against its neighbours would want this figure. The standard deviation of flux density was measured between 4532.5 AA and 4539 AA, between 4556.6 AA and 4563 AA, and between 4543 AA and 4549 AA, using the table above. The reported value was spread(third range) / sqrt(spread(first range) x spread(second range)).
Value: 2.07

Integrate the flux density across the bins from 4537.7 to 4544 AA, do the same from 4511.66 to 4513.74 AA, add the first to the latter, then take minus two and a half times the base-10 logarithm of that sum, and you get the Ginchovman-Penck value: -5.1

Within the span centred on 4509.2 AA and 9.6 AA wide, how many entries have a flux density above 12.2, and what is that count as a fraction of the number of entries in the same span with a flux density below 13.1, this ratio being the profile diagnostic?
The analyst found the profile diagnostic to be 1.6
